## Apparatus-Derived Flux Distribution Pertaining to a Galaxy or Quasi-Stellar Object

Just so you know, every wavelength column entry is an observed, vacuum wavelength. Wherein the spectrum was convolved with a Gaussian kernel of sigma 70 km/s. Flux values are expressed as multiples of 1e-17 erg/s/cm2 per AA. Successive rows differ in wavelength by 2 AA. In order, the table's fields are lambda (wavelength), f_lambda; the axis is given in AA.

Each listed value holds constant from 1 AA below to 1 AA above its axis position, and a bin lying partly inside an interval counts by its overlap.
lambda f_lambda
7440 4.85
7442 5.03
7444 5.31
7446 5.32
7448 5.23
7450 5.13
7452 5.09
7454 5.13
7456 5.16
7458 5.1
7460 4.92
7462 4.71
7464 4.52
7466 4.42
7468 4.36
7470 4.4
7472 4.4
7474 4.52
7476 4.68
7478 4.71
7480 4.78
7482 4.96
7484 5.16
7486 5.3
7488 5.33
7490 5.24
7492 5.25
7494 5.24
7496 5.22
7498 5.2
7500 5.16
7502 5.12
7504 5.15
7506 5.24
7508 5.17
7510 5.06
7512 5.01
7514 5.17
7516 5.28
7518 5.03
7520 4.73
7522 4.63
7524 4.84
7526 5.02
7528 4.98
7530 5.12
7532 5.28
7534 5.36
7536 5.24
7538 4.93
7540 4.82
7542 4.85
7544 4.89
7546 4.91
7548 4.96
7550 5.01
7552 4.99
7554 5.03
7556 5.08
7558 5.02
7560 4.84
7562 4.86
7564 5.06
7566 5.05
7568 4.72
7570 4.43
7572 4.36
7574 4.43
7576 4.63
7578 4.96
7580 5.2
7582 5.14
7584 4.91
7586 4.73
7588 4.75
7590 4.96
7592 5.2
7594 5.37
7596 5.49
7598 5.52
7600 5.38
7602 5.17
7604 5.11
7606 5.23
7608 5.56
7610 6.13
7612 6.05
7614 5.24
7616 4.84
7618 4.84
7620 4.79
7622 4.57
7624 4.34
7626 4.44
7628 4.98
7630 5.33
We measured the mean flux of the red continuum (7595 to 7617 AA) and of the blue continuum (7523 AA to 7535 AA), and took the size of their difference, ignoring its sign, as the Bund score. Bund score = 0.33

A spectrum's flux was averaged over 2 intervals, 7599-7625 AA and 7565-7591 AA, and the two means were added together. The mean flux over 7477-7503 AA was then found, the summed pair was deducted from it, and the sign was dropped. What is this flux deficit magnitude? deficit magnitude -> 4.83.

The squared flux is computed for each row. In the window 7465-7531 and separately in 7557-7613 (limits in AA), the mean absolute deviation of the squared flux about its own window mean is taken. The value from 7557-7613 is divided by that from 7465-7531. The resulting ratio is 1.3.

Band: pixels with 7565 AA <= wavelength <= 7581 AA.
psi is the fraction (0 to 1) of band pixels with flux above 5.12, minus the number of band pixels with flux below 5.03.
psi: -6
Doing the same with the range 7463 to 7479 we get -8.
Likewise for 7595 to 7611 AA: 1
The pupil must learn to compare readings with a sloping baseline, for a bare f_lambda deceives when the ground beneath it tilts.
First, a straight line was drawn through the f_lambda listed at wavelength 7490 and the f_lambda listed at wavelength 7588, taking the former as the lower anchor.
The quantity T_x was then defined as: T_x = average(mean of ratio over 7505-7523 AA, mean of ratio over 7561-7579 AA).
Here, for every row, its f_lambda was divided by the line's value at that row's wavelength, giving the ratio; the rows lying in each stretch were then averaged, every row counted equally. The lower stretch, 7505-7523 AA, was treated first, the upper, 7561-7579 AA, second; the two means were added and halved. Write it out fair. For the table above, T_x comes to 0.98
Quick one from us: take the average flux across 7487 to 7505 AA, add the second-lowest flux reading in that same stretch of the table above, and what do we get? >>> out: 10.4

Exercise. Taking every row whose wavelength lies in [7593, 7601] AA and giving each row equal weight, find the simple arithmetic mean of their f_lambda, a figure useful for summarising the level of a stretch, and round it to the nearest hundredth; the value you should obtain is 5.44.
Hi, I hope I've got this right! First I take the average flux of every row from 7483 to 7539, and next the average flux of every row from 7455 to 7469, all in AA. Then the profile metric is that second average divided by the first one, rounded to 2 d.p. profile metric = 0.93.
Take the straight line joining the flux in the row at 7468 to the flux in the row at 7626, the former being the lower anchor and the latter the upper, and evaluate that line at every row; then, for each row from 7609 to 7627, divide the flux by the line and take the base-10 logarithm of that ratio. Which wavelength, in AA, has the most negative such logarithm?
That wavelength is 7624 AA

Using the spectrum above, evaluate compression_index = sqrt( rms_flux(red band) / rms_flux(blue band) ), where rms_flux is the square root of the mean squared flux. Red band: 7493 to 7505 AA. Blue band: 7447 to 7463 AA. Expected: 1.01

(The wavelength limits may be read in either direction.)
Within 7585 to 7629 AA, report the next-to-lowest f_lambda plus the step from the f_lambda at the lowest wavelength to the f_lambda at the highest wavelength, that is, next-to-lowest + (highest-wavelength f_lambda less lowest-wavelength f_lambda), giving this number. 4.7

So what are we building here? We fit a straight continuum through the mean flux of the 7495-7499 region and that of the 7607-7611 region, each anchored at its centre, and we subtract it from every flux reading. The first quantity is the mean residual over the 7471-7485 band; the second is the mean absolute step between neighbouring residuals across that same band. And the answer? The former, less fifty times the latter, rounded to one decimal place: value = -6.1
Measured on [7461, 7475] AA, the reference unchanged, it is -5.0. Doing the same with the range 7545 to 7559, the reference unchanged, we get -2.6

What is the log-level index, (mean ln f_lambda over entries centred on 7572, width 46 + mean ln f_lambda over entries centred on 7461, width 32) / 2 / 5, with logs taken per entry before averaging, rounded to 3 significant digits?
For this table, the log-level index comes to 0.316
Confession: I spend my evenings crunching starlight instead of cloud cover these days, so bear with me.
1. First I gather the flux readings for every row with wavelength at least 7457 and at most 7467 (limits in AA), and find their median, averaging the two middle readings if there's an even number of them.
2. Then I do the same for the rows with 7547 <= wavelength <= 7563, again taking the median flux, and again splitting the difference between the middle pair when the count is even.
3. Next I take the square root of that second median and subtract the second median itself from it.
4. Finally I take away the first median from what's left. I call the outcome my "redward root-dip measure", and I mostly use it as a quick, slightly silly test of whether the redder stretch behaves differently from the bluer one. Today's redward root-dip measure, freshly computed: -7.47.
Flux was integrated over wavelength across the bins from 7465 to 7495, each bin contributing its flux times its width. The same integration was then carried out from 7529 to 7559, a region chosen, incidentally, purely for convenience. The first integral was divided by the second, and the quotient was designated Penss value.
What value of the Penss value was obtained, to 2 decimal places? 0.96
